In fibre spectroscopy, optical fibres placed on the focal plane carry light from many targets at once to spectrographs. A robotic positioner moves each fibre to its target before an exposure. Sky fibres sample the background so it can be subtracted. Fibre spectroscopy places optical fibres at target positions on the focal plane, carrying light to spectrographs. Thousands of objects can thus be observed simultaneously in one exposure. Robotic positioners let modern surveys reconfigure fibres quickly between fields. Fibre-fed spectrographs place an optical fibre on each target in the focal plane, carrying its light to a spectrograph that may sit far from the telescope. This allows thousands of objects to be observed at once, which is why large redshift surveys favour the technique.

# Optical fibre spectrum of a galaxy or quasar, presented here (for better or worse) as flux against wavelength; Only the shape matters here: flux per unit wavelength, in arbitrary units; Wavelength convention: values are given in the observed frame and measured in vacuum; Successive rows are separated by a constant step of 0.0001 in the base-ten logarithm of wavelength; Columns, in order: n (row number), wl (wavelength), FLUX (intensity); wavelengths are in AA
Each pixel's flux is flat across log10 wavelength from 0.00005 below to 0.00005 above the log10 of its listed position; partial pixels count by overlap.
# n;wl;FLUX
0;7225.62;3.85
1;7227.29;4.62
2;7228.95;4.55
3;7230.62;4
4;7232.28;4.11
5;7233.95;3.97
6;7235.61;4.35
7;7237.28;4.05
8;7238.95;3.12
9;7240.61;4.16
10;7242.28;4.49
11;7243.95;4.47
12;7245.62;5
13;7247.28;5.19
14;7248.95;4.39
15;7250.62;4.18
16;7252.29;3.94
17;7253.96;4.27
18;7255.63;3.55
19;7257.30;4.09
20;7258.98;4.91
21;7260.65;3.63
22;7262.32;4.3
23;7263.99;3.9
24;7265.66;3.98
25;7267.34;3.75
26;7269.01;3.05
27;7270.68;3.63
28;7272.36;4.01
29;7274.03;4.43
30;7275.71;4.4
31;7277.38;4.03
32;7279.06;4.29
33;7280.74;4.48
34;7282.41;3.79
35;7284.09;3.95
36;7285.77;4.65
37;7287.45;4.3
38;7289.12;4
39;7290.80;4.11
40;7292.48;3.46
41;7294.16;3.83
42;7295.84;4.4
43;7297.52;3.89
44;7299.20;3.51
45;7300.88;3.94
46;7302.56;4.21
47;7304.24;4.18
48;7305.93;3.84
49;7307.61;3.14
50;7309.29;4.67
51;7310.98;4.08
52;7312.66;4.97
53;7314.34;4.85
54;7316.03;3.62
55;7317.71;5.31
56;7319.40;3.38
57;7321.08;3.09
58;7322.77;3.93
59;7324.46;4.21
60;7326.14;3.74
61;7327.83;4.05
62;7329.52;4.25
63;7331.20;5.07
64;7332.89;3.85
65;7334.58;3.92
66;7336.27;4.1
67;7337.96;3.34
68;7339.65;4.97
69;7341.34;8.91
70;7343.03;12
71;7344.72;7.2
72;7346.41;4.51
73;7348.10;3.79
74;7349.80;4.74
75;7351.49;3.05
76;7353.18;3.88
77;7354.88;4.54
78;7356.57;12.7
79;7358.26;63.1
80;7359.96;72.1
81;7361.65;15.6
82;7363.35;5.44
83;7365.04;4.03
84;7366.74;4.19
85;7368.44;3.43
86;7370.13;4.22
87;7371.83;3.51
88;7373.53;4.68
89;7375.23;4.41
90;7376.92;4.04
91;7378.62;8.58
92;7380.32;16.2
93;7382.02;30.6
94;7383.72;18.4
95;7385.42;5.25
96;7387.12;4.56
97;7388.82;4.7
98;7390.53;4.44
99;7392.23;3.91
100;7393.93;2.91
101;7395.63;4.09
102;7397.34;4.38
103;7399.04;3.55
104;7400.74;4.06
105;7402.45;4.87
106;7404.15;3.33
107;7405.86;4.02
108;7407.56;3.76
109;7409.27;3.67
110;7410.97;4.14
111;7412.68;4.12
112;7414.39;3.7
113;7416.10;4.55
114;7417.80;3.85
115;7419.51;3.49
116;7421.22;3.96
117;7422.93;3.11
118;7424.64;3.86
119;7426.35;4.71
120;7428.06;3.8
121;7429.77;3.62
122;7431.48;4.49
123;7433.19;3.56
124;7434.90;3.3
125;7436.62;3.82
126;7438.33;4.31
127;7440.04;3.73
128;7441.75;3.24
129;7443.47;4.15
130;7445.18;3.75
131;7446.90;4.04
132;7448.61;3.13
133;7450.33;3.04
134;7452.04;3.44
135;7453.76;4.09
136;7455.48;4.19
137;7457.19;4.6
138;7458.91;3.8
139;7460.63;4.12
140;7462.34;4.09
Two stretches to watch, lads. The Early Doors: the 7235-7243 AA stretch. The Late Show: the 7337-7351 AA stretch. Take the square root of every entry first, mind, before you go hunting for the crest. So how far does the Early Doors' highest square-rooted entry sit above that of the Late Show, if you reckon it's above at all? -1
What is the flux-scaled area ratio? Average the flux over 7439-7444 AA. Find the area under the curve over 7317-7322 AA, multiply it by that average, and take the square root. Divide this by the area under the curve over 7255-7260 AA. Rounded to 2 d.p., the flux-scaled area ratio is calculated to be 0.41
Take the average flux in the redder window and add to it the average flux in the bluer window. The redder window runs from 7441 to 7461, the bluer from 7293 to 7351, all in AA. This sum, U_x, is 8.4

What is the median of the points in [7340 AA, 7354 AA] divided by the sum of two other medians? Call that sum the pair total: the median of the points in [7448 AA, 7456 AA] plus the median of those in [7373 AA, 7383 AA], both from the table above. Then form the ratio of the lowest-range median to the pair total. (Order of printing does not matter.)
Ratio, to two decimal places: 0.46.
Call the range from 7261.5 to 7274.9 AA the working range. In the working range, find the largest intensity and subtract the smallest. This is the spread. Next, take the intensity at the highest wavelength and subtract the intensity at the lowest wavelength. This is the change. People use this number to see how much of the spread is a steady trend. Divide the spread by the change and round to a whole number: 11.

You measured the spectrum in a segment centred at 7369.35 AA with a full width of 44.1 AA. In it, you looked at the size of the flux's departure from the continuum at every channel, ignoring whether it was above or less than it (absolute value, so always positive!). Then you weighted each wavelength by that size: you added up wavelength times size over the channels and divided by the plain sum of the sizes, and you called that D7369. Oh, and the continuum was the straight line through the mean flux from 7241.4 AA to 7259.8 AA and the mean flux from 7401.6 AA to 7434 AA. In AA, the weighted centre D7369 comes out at 7365.7 AA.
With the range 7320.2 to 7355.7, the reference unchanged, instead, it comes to 7341.2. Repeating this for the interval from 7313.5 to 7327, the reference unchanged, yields 7319.2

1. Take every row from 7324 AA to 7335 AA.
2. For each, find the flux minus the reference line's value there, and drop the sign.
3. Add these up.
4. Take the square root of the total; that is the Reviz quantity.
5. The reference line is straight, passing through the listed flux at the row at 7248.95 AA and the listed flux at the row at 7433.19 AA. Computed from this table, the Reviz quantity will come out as 1.4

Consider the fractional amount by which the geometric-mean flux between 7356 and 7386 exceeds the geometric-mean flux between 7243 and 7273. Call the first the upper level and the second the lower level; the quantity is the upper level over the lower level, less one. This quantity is 1.20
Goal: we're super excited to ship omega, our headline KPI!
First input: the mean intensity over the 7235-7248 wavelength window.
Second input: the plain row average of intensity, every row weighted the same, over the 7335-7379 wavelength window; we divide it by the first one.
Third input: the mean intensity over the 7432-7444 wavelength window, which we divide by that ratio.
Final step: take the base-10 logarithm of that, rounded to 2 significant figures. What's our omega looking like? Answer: 0.19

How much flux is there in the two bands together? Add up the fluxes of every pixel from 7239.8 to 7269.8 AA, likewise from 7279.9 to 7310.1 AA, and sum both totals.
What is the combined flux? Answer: 148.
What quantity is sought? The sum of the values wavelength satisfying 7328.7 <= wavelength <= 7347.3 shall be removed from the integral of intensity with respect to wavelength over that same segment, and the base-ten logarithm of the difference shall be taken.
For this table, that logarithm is 1.63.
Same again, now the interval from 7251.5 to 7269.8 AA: 1.46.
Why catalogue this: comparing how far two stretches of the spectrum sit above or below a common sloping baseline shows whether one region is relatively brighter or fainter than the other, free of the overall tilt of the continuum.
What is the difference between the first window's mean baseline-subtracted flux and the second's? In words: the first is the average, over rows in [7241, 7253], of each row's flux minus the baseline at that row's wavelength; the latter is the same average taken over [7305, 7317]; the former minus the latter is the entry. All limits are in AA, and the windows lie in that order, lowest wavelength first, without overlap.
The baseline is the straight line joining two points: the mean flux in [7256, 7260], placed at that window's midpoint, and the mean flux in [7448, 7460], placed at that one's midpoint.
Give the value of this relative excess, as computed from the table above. 0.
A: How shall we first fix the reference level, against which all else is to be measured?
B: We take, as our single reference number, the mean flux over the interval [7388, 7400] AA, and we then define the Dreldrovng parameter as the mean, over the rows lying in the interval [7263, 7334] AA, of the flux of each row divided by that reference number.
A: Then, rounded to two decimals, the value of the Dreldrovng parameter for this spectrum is 1.01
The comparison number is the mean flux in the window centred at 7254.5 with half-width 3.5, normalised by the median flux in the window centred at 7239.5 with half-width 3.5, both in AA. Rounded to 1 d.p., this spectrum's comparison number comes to 1.0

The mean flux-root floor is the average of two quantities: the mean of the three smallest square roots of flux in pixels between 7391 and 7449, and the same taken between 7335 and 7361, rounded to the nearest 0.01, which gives 1.79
